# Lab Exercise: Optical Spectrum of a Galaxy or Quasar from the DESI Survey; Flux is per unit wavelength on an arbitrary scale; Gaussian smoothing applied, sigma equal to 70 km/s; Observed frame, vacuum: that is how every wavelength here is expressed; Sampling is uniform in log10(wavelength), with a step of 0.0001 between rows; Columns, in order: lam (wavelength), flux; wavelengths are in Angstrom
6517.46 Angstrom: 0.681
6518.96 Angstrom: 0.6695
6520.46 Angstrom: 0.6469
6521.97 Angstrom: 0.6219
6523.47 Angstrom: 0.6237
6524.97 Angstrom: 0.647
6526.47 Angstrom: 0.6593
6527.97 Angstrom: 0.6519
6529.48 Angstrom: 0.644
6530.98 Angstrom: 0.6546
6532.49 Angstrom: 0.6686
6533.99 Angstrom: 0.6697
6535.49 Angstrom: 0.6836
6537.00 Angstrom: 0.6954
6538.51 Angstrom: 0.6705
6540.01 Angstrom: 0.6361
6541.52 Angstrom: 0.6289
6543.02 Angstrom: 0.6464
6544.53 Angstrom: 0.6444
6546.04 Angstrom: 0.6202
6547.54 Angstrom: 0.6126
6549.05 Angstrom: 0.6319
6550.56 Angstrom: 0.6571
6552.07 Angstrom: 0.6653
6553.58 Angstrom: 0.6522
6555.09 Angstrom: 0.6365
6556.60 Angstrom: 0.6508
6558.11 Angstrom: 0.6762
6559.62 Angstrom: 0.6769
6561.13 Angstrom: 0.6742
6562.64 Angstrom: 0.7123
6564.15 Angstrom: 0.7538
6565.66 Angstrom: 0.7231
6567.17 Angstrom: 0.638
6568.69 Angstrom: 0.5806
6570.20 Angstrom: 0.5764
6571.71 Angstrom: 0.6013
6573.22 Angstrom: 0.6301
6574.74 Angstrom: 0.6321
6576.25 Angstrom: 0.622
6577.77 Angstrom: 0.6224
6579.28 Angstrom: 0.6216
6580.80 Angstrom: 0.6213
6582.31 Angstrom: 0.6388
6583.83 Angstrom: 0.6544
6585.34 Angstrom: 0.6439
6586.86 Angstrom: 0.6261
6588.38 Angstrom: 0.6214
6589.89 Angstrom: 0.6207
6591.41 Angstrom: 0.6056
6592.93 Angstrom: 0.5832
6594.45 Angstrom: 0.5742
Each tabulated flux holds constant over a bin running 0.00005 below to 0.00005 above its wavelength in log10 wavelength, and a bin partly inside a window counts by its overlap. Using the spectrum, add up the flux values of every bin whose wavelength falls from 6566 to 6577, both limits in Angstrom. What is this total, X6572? 4.28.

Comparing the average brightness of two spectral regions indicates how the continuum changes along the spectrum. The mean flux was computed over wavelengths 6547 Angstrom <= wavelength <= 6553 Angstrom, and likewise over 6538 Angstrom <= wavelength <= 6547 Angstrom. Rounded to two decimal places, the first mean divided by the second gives 1.00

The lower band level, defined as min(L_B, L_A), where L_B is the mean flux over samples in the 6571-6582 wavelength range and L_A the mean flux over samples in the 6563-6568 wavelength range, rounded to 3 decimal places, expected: 0.622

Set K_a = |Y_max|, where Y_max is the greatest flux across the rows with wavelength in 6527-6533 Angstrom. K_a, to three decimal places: 0.669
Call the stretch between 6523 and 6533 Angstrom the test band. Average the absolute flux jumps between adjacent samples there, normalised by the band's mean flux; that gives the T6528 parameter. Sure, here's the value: 0.019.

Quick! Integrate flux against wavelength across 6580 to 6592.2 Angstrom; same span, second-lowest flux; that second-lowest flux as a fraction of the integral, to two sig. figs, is 0.081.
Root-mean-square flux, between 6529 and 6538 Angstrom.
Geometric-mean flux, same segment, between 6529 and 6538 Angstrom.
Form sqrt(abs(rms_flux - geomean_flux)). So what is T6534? 0.0208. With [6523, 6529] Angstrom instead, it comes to 0.0166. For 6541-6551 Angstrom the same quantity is 0.0182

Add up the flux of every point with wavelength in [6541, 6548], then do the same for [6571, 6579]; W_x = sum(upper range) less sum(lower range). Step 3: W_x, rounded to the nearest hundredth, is -0.04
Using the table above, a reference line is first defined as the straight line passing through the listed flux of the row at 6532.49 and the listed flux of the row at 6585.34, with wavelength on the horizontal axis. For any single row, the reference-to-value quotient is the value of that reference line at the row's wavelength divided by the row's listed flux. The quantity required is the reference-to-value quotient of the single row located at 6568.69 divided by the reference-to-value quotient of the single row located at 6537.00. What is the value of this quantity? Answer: 1.17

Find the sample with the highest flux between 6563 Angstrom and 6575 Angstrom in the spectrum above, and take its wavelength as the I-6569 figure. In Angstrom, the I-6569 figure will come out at 6564.15 Angstrom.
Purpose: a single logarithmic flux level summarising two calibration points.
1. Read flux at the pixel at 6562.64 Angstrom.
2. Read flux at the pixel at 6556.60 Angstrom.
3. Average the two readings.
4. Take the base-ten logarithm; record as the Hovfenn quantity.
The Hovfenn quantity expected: -0.167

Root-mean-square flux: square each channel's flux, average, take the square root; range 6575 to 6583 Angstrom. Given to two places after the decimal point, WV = 0.63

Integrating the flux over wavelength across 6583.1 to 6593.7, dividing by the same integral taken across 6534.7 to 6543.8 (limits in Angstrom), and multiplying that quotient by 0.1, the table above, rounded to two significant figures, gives 0.11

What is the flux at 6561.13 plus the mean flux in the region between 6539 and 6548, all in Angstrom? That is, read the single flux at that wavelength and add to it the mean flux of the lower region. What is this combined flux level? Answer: 1.31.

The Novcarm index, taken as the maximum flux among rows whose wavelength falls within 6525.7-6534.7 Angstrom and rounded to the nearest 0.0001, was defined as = 0.6697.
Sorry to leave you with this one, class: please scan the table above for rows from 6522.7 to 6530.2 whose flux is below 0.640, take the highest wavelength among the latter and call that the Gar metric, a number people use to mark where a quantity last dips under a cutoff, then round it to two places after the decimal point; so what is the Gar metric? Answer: 6523.47 Angstrom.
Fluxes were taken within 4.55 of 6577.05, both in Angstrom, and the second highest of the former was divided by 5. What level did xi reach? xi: 0.126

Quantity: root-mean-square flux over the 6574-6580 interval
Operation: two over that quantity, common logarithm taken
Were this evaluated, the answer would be 0.505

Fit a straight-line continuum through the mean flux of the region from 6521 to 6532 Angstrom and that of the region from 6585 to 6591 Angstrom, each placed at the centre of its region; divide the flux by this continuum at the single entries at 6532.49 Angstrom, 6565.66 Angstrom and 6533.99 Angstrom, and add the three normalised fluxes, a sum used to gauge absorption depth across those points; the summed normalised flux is 3.23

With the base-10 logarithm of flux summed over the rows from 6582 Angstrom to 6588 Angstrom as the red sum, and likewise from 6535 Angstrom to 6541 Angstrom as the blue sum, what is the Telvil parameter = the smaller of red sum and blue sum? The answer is -0.773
